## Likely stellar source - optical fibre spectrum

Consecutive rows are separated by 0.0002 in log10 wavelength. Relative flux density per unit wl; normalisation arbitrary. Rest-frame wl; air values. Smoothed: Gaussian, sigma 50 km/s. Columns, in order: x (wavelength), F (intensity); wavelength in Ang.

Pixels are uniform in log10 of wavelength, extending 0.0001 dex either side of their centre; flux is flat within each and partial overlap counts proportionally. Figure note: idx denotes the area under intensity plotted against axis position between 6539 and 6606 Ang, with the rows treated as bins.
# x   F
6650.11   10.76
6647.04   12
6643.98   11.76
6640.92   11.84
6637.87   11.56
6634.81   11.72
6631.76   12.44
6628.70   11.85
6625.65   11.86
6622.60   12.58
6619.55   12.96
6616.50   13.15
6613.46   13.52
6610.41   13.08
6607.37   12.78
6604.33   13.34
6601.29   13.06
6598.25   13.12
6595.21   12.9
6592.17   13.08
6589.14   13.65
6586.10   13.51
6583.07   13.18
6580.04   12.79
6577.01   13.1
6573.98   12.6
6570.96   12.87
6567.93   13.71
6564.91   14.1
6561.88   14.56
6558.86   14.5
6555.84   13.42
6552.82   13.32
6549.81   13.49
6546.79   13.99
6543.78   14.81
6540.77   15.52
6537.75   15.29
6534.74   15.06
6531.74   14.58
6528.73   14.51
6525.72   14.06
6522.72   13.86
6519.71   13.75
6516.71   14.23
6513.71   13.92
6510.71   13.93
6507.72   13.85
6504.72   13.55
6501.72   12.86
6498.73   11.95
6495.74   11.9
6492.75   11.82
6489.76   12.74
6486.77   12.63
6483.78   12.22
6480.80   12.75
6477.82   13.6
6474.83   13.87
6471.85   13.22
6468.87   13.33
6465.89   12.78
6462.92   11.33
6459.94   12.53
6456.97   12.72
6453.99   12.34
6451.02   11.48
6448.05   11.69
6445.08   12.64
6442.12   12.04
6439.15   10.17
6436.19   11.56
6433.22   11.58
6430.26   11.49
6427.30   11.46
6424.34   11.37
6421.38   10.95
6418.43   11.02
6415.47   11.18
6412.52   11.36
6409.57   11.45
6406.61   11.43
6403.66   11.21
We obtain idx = 910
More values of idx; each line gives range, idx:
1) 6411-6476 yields 774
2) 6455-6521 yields 856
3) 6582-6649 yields 848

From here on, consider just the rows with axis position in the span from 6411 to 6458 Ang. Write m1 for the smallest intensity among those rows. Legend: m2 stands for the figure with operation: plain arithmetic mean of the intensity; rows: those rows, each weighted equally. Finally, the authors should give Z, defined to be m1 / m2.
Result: 0.88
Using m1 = 10.17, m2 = 11.6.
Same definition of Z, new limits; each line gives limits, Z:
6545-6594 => 0.93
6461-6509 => 0.89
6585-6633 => 0.92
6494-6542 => 0.85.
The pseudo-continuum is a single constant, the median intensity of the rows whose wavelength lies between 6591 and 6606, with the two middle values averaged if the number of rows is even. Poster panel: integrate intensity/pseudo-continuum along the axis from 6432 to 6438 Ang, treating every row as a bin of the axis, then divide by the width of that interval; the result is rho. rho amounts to 0.88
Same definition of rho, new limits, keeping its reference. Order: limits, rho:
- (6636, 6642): 0.89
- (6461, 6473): 0.97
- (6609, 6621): 1.01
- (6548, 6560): 1.04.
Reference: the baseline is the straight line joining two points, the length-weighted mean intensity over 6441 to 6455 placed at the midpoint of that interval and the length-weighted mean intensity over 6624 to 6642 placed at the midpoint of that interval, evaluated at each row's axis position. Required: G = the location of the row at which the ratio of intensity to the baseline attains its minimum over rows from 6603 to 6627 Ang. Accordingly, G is 6625.65 Ang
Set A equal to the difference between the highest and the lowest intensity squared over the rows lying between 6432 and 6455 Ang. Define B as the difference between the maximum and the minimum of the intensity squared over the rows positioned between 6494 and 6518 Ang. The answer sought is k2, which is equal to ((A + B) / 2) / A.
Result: 1.0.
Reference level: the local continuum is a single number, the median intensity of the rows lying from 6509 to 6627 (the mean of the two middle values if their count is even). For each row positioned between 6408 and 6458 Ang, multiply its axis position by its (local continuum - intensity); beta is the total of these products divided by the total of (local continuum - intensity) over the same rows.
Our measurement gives 6430.7 Ang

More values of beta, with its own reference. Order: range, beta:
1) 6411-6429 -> 6419.8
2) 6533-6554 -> 6539.3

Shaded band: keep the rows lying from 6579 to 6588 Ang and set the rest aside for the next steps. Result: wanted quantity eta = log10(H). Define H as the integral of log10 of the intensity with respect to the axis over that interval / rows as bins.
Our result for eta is 1.00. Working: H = 10.1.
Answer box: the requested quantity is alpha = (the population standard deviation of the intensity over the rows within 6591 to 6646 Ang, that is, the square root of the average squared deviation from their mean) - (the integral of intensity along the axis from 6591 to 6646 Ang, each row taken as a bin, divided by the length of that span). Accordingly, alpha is -11.95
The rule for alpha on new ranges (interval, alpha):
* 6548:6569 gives -13.40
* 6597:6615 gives -12.92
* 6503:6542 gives -13.69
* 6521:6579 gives -13.26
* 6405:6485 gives -11.10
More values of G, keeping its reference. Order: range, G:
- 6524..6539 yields 6525.72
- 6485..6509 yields 6492.75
